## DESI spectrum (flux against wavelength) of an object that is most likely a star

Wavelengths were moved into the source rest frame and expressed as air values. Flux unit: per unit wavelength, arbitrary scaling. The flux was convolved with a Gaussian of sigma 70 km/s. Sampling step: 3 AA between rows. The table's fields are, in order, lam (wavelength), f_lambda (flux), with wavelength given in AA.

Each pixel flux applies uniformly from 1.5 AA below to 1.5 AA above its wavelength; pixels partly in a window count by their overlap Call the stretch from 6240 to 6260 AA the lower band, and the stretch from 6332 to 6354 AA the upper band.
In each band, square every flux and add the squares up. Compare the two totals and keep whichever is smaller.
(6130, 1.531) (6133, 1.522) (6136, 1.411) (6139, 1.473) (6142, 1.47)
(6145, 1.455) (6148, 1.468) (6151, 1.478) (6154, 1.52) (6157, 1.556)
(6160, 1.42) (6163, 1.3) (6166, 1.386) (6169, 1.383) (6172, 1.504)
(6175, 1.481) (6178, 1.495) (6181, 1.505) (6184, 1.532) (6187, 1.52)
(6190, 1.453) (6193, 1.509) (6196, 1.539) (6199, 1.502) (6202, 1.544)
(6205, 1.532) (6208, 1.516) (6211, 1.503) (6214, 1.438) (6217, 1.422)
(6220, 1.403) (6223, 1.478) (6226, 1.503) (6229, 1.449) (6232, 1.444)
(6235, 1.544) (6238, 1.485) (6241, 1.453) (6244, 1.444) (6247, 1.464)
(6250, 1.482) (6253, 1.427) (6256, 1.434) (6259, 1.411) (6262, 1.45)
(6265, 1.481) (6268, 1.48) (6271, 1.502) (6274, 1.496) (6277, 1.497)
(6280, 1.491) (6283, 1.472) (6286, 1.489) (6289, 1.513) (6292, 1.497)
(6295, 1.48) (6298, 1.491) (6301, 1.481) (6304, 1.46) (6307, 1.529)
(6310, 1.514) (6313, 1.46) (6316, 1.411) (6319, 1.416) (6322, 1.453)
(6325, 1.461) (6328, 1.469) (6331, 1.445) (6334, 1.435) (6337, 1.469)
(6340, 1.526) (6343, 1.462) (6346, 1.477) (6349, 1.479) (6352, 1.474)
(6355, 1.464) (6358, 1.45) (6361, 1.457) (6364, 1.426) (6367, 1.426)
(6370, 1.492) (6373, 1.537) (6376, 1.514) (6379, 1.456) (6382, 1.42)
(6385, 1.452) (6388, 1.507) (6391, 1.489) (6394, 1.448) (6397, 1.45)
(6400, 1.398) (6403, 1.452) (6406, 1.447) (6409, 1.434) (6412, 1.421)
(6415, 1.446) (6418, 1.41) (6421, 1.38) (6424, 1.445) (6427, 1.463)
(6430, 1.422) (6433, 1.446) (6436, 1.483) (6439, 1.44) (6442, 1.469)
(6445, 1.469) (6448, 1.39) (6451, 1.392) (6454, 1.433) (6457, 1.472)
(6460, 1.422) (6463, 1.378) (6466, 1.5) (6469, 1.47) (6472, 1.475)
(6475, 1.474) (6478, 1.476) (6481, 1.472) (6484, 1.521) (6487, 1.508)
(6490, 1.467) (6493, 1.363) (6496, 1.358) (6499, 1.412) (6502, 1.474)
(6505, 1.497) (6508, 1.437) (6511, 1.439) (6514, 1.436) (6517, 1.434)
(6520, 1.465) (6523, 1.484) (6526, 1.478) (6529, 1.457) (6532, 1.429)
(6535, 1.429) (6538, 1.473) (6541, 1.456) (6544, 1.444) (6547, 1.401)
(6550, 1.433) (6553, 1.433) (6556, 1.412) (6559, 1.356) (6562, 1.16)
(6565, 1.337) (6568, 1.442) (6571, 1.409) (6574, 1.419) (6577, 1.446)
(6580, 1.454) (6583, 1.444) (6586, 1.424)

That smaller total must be 14.6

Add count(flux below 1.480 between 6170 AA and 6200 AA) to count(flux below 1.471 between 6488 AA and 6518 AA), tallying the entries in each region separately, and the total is 9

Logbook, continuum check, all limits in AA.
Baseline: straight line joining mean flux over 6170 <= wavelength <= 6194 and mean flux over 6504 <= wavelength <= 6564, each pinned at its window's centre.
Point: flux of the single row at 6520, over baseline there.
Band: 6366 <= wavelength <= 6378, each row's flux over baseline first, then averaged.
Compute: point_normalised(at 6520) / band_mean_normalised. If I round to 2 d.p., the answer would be 1.00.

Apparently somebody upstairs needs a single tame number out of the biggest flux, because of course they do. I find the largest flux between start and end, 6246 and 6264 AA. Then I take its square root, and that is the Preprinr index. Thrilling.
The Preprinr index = 1.22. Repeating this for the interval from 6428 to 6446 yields 1.22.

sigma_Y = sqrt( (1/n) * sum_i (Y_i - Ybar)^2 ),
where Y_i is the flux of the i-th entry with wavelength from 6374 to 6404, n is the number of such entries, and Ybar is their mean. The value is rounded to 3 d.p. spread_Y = 0.034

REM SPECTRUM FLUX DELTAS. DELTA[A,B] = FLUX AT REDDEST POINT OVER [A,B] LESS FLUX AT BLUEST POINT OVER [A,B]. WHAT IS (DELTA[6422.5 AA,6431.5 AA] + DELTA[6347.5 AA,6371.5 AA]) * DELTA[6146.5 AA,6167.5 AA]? 0.0008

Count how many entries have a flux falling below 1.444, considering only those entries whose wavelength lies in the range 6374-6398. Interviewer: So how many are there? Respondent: 1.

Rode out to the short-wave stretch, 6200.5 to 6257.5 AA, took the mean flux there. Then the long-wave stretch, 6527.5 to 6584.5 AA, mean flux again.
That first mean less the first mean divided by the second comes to 0.430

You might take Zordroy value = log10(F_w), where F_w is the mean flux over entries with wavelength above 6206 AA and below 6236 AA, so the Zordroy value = 0.167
